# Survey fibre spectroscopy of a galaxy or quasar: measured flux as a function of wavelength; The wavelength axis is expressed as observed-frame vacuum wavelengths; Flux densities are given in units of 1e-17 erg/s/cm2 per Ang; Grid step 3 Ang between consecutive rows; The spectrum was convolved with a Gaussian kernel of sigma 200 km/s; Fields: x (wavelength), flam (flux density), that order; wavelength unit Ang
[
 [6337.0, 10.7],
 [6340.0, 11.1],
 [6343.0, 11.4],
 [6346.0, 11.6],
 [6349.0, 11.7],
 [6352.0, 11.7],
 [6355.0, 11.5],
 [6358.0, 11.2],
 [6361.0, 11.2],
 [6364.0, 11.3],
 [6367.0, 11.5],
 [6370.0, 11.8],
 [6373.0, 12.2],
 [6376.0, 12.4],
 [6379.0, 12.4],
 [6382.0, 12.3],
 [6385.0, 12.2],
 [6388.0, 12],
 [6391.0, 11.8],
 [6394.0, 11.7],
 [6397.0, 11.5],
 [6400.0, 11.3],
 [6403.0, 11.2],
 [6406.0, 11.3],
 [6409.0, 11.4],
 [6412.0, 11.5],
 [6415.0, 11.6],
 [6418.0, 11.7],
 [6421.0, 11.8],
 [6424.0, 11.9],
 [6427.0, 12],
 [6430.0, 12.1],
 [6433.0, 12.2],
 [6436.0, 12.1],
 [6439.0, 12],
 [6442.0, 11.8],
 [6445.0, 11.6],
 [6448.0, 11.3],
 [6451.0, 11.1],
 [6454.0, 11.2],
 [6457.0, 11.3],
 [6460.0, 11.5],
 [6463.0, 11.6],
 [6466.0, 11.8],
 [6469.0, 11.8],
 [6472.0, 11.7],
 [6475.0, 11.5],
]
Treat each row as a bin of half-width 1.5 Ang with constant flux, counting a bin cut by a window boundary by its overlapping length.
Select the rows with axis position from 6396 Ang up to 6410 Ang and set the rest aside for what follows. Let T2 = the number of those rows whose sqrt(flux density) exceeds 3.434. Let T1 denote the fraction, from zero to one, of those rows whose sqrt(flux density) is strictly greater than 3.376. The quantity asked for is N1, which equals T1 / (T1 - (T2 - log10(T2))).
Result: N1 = 0.00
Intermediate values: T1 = 0.4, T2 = 0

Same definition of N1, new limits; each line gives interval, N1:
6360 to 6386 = -0.18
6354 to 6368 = 0.00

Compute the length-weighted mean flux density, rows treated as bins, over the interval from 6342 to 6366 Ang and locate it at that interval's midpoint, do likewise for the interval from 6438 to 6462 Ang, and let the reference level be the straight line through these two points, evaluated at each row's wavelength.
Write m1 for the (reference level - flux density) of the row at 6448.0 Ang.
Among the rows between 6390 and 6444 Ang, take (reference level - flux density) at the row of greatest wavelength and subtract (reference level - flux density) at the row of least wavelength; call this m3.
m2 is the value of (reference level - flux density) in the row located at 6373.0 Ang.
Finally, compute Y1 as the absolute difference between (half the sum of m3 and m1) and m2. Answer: 0.83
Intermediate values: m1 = 0.17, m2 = -0.7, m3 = 0.01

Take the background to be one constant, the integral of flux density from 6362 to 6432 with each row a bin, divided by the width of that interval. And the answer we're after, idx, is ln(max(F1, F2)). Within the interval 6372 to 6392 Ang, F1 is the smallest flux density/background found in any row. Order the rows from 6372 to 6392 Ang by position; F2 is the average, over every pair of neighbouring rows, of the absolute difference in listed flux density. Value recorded 0.002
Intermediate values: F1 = 1.00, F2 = 0.133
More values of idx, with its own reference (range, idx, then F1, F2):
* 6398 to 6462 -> -0.059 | 0.94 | 0.130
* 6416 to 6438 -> -0.007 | 0.99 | 0.100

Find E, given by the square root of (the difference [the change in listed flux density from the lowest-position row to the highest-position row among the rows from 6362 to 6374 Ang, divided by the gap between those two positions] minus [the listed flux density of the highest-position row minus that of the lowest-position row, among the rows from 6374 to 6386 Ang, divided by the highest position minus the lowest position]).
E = 0.35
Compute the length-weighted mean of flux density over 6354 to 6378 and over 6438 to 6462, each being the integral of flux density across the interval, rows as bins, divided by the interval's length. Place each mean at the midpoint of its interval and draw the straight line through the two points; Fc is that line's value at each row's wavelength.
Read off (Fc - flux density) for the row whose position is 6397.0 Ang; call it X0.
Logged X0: 0.1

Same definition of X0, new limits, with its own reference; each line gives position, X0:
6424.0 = -0.4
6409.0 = 0.2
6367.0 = 0.2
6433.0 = -0.7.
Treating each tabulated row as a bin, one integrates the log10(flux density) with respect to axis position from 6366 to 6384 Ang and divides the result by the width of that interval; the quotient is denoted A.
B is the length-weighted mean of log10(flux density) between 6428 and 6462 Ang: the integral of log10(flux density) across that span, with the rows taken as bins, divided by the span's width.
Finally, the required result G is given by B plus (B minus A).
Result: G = 1.050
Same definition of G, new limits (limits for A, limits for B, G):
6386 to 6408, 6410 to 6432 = 1.081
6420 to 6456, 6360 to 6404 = 1.073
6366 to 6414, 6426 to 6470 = 1.064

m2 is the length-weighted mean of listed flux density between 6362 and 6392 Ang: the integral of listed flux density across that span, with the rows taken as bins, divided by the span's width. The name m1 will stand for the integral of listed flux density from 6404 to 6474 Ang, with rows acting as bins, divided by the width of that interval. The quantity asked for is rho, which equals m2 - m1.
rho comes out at 0.32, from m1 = 11.7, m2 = 12.0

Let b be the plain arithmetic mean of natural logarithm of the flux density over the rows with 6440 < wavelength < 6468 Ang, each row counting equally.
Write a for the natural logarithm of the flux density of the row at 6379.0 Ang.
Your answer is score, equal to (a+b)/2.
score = 2.48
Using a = 2.52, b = 2.44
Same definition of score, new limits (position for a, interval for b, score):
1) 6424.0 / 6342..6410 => 2.47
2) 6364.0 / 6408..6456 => 2.44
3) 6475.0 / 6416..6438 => 2.46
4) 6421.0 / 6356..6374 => 2.46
